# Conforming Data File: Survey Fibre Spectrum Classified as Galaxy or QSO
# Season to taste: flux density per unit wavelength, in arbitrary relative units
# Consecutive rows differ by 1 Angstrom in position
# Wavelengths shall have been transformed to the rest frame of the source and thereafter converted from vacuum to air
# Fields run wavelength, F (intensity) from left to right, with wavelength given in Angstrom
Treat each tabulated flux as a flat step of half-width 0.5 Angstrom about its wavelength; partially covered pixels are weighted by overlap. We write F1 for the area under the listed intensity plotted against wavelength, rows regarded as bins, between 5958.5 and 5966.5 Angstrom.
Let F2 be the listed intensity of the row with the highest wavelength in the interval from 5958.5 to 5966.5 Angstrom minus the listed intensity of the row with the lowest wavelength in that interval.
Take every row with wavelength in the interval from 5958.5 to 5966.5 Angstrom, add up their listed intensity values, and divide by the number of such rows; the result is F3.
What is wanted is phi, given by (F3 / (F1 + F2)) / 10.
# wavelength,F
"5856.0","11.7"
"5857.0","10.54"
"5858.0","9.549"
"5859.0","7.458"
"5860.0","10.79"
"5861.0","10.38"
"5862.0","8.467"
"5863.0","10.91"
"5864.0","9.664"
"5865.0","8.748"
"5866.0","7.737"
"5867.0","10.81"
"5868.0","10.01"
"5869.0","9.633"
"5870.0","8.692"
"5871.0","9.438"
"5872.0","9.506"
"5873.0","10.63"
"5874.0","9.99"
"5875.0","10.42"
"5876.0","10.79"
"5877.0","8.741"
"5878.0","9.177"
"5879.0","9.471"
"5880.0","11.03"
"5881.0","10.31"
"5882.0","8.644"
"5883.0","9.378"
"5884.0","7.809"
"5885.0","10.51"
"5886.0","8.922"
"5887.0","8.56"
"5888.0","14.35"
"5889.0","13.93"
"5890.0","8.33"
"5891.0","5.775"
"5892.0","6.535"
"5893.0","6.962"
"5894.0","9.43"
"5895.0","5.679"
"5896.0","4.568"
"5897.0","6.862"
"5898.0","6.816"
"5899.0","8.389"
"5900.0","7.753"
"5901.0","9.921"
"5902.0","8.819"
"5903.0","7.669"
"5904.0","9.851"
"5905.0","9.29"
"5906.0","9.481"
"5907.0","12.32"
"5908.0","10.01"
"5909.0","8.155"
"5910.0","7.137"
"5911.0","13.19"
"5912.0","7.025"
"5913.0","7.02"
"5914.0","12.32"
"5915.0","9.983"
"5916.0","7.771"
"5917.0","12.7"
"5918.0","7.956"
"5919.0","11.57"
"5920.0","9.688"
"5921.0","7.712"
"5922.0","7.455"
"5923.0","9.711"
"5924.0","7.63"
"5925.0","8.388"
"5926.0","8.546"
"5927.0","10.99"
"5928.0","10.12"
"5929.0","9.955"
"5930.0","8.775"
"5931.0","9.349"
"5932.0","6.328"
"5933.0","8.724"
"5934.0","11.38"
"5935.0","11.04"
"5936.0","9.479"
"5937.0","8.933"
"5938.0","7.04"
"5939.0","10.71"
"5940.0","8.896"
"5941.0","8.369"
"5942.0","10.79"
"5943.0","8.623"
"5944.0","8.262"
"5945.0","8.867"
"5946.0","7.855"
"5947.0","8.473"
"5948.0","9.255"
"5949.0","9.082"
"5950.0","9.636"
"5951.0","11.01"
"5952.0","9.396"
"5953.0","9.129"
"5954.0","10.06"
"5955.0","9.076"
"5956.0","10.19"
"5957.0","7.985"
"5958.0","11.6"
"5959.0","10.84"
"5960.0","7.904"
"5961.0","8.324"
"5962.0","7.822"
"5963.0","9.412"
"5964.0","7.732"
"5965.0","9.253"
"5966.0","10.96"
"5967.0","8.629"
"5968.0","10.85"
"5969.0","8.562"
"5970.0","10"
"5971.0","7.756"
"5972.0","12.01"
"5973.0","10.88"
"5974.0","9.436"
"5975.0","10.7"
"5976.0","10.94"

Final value 0.0125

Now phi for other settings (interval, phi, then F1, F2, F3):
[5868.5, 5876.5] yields 0.0123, 79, 1.2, 9.89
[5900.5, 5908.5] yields 0.0125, 77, 0.1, 9.67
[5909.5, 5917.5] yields 0.0117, 77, 5.6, 9.64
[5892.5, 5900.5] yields 0.0123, 56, 0.8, 7.06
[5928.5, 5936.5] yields 0.0126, 75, -0.5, 9.38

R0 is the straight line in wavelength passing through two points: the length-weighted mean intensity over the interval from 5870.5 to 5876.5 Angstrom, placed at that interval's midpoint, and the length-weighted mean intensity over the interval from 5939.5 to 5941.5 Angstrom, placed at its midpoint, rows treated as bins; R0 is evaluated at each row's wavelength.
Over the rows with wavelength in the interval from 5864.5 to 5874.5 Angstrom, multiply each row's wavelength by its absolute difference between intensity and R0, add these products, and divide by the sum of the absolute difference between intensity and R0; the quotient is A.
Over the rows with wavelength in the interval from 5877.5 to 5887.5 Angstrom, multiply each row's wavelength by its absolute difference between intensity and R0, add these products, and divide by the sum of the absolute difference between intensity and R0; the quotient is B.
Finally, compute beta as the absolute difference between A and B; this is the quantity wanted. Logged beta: 14.8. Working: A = 5868.1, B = 5883.0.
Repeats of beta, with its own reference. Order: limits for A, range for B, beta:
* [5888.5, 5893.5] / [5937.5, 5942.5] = 49.0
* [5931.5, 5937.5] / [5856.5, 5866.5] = 71.7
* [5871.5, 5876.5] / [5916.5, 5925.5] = 46.0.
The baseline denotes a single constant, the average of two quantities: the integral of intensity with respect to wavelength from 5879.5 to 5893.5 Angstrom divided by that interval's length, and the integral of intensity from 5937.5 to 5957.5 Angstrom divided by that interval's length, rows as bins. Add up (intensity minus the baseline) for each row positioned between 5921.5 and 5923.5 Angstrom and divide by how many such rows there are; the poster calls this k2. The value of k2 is -0.7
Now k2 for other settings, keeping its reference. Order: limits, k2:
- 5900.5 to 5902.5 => 0.1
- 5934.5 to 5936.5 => 1.0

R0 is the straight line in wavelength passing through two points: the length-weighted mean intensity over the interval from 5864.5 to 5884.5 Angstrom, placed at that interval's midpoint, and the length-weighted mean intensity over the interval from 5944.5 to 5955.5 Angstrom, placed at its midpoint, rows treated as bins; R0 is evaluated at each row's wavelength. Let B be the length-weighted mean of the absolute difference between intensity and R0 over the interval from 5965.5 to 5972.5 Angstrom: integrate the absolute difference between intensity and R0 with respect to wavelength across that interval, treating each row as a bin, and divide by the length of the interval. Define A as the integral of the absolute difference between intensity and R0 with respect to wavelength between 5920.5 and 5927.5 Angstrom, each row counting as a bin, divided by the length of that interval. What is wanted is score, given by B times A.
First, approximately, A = 1.3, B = 1.38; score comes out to 1.8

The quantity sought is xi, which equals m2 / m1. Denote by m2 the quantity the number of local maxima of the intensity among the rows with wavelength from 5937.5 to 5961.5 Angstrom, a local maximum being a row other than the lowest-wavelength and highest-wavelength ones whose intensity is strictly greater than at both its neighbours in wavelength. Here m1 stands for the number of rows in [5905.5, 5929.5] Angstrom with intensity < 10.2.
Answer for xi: 0.44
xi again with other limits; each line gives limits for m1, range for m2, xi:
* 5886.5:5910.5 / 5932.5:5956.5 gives 0.33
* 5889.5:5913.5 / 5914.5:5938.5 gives 0.27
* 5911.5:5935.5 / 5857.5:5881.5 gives 0.33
